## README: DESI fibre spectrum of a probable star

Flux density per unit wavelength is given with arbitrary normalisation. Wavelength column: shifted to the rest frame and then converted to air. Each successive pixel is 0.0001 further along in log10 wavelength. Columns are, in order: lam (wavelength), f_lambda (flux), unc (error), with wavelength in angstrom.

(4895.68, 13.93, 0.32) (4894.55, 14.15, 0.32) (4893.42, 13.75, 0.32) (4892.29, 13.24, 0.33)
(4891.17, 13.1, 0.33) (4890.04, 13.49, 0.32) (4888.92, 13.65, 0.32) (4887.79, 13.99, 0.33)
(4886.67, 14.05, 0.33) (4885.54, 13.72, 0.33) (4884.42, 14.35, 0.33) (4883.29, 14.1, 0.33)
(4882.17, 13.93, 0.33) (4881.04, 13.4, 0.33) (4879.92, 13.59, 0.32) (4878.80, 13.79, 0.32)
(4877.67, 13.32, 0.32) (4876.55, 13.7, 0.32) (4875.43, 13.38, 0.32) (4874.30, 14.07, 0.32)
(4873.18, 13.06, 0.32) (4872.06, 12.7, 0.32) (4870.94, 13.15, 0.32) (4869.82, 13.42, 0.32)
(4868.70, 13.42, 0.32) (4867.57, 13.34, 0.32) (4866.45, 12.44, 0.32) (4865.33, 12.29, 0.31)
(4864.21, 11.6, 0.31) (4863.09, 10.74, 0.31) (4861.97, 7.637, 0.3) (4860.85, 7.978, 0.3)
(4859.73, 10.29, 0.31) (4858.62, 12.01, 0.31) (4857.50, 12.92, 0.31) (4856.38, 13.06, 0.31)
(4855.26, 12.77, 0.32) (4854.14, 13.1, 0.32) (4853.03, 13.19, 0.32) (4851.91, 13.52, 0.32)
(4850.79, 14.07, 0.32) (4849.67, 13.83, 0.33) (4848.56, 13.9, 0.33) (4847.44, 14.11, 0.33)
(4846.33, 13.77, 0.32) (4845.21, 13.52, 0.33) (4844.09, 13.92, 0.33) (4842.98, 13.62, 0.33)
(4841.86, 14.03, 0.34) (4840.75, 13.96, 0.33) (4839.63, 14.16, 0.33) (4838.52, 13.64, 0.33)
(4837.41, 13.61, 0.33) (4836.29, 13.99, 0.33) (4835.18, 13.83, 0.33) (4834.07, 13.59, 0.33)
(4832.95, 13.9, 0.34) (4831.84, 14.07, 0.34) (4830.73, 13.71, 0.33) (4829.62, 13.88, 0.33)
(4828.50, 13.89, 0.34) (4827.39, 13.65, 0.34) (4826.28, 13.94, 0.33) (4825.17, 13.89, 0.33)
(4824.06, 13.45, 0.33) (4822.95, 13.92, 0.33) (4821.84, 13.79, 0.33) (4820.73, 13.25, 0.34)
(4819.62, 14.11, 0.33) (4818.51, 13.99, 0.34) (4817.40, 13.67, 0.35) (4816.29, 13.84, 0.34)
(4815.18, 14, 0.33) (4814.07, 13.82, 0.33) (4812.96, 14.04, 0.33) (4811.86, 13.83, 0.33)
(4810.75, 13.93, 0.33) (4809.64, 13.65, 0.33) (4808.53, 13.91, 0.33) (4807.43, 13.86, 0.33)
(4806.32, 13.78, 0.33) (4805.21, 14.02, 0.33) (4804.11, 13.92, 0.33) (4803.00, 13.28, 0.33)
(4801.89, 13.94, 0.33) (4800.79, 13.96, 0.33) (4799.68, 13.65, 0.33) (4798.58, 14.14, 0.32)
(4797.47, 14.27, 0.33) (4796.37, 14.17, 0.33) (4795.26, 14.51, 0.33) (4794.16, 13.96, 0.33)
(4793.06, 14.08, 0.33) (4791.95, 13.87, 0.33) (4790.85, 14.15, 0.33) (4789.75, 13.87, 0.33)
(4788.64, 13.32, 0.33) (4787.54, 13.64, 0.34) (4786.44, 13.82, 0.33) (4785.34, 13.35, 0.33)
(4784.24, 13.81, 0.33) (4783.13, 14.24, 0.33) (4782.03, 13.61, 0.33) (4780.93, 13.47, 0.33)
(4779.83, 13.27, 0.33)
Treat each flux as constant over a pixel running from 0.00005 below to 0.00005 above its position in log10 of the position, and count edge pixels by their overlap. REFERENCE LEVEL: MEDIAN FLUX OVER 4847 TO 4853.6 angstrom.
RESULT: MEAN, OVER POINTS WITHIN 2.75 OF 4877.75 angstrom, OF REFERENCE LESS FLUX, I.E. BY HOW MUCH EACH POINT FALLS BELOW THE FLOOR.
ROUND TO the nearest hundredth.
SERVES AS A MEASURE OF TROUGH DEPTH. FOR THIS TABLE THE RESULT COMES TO 0.31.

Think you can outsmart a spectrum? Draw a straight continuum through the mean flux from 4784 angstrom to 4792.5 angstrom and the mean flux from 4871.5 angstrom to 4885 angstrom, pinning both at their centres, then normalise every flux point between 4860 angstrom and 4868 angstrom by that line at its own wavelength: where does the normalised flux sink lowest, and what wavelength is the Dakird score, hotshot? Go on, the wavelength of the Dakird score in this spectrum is 4861.97 angstrom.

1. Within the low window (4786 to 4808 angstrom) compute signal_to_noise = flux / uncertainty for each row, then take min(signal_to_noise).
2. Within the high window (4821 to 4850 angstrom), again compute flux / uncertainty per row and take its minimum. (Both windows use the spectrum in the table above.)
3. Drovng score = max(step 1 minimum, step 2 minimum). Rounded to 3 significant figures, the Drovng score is 40.1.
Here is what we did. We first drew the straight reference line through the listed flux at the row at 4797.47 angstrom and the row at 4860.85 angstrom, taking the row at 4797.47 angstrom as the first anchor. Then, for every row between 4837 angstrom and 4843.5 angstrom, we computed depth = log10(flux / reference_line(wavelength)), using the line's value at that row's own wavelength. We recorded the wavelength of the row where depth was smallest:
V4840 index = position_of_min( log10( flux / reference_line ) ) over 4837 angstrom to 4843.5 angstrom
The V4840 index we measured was 4837.41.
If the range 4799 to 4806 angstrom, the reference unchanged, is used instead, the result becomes 4803.00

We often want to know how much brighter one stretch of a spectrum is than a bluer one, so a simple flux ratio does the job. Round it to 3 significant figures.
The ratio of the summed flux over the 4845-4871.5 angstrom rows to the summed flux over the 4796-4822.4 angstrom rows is 0.902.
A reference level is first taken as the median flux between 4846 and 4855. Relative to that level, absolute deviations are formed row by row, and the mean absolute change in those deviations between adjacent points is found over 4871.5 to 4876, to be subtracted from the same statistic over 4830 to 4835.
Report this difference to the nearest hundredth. -0.17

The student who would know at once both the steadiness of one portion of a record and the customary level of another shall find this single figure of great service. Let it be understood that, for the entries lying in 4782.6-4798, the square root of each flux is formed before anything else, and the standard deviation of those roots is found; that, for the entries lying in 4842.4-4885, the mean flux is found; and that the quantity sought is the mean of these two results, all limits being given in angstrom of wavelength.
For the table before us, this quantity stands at 6.5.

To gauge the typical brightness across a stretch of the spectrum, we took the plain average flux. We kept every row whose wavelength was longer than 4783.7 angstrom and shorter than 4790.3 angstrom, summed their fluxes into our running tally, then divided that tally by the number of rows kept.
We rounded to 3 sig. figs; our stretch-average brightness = 13.6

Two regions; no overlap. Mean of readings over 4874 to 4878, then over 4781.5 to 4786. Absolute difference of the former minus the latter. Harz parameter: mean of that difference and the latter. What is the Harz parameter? 6.94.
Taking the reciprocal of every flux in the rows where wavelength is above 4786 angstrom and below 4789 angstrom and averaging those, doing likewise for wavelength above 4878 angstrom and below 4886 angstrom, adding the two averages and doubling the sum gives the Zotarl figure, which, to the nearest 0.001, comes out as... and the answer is 0.292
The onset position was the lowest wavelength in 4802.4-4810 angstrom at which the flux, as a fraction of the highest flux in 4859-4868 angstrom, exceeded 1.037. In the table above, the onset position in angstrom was 4804.11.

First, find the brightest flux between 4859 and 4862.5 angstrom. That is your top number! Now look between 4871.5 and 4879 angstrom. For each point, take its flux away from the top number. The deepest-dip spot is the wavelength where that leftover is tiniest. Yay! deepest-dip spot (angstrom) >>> 4874.30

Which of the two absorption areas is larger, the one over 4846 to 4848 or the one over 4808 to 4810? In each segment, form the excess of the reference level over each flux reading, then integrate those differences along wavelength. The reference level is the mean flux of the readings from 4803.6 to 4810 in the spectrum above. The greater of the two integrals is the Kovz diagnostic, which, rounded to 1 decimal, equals 0.2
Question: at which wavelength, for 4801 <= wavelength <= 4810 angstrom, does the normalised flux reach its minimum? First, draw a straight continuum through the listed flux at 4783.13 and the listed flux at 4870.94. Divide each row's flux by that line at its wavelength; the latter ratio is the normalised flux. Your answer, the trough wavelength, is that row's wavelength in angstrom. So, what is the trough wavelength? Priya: 4803.00 angstrom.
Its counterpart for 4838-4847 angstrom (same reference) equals 4845.21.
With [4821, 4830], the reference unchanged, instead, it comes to 4824.06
